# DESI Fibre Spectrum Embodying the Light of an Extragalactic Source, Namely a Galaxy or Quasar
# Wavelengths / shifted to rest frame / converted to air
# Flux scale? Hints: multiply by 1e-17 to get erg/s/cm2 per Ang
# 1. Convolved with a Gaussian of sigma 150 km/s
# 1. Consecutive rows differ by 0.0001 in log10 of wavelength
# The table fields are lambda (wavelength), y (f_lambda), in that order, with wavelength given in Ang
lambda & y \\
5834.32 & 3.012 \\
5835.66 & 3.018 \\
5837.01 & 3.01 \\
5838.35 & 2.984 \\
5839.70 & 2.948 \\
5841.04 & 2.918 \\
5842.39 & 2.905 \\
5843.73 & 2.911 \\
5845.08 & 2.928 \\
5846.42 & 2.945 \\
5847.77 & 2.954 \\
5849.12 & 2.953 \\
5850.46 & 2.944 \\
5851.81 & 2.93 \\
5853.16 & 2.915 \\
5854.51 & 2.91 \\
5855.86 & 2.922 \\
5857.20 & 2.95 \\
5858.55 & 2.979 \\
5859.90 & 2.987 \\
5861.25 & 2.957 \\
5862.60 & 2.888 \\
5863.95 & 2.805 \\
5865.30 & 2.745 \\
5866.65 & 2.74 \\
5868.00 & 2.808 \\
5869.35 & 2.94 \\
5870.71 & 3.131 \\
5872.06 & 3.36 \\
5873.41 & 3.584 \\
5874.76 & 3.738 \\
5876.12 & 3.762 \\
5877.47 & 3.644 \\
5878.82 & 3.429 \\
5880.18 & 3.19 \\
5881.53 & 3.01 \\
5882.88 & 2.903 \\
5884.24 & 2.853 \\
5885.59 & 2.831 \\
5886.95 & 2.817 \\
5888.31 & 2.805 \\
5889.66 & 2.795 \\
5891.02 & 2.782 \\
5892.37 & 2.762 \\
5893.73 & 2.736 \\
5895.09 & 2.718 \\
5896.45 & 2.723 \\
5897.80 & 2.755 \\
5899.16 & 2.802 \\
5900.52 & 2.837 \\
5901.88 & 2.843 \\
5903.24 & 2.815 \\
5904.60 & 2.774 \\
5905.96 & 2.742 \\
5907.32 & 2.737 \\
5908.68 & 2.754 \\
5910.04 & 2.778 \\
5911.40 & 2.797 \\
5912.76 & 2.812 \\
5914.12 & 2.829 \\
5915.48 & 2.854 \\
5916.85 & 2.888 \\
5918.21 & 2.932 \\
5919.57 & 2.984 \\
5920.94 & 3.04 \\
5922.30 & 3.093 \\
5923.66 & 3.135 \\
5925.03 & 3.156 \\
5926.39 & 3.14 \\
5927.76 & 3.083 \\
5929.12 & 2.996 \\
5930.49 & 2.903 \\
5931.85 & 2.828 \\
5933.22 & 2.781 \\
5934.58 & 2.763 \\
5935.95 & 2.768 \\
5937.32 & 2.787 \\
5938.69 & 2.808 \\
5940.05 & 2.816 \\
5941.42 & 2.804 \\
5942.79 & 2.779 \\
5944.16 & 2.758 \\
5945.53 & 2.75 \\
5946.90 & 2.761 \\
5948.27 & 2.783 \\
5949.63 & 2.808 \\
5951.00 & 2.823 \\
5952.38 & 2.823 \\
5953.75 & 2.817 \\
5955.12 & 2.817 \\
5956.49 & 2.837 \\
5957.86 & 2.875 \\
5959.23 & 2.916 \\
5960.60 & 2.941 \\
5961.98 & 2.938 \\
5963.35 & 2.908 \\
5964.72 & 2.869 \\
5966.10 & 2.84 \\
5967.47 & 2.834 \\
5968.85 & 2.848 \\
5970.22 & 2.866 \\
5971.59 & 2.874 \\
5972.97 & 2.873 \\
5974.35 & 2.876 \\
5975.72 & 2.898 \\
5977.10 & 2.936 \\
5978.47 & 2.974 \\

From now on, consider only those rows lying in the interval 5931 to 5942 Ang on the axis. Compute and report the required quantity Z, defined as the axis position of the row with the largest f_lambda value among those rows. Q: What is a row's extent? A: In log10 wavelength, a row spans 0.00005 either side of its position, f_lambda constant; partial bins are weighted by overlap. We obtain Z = 5931.85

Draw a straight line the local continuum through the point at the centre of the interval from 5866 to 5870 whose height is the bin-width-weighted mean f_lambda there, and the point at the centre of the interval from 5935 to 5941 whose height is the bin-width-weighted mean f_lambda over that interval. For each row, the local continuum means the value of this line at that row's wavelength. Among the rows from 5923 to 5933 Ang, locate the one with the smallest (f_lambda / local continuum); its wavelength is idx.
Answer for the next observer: 5931.85 Ang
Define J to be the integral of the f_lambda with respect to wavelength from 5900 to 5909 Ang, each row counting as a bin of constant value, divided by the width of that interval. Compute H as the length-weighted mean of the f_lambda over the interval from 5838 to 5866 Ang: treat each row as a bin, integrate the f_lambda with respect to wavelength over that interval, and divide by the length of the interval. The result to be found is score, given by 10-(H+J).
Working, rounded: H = 2.92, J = 2.79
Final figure 4.29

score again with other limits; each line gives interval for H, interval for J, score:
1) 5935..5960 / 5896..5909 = 4.41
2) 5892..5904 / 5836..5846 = 4.28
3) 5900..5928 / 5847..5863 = 4.16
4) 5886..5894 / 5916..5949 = 4.32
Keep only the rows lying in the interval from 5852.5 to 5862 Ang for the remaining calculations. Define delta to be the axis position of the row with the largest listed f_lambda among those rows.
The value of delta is 5859.90 Ang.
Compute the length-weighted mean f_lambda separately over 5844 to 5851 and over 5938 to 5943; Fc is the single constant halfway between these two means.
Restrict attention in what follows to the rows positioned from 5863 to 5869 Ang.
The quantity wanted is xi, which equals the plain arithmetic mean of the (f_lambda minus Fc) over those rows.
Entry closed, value -0.10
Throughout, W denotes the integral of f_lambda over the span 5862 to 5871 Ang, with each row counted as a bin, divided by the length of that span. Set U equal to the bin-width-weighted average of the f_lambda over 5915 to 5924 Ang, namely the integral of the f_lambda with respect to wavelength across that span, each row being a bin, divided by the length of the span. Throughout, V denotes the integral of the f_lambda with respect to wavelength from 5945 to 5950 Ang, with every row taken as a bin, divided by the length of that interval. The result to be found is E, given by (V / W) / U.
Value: 0.326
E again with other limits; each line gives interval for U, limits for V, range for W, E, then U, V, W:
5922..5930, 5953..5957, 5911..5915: 0.324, 3.10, 2.83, 2.82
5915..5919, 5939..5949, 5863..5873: 0.326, 2.89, 2.78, 2.95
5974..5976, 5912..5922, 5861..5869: 0.356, 2.89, 2.91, 2.82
